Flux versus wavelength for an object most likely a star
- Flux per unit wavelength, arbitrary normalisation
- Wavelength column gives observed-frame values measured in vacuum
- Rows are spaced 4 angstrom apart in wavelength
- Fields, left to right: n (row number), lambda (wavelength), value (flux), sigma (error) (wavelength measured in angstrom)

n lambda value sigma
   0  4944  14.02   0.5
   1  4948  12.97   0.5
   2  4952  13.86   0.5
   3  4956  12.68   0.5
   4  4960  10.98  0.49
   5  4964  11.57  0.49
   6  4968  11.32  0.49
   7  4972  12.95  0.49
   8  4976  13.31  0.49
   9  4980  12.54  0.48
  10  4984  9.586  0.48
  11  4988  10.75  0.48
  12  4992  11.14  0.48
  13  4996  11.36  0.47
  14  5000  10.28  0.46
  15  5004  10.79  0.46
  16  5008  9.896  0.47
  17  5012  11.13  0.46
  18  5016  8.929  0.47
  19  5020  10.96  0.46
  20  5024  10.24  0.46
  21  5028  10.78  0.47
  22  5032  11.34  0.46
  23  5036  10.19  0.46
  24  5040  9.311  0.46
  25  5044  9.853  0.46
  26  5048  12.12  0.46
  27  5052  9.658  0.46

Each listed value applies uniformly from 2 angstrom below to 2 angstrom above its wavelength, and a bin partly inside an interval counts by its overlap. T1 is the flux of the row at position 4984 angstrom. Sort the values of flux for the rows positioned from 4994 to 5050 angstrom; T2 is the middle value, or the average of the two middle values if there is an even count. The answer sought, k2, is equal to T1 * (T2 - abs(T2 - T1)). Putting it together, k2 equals 92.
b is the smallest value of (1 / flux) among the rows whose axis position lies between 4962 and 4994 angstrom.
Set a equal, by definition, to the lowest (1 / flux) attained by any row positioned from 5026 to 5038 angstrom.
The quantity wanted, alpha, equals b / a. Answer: 0.85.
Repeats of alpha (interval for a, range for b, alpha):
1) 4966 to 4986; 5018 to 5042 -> 1.17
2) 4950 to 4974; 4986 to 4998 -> 1.22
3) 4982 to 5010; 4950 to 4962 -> 0.82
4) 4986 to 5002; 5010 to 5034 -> 1.00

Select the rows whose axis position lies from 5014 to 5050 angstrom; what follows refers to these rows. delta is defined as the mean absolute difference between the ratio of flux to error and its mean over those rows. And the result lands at 1.69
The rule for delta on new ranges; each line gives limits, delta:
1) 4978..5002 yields 1.46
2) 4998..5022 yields 1.52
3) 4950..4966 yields 1.76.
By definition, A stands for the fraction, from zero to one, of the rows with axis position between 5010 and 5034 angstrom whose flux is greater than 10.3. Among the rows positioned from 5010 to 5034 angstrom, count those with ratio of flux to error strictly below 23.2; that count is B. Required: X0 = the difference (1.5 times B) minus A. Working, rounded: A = 0.67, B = 3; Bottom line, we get 3.8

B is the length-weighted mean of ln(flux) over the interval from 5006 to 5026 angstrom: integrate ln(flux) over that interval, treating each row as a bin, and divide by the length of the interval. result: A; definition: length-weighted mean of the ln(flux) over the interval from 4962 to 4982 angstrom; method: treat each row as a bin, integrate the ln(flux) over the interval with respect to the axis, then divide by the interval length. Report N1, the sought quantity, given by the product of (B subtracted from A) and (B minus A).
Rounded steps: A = 2.51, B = 2.32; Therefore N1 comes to -0.035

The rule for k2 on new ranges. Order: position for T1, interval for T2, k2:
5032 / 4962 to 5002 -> 129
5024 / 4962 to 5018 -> 105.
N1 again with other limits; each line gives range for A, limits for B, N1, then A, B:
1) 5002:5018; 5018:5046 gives 0.000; 2.32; 2.34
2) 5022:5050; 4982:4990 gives -0.001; 2.35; 2.32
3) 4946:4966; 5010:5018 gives -0.047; 2.52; 2.30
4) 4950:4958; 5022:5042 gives -0.061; 2.58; 2.34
